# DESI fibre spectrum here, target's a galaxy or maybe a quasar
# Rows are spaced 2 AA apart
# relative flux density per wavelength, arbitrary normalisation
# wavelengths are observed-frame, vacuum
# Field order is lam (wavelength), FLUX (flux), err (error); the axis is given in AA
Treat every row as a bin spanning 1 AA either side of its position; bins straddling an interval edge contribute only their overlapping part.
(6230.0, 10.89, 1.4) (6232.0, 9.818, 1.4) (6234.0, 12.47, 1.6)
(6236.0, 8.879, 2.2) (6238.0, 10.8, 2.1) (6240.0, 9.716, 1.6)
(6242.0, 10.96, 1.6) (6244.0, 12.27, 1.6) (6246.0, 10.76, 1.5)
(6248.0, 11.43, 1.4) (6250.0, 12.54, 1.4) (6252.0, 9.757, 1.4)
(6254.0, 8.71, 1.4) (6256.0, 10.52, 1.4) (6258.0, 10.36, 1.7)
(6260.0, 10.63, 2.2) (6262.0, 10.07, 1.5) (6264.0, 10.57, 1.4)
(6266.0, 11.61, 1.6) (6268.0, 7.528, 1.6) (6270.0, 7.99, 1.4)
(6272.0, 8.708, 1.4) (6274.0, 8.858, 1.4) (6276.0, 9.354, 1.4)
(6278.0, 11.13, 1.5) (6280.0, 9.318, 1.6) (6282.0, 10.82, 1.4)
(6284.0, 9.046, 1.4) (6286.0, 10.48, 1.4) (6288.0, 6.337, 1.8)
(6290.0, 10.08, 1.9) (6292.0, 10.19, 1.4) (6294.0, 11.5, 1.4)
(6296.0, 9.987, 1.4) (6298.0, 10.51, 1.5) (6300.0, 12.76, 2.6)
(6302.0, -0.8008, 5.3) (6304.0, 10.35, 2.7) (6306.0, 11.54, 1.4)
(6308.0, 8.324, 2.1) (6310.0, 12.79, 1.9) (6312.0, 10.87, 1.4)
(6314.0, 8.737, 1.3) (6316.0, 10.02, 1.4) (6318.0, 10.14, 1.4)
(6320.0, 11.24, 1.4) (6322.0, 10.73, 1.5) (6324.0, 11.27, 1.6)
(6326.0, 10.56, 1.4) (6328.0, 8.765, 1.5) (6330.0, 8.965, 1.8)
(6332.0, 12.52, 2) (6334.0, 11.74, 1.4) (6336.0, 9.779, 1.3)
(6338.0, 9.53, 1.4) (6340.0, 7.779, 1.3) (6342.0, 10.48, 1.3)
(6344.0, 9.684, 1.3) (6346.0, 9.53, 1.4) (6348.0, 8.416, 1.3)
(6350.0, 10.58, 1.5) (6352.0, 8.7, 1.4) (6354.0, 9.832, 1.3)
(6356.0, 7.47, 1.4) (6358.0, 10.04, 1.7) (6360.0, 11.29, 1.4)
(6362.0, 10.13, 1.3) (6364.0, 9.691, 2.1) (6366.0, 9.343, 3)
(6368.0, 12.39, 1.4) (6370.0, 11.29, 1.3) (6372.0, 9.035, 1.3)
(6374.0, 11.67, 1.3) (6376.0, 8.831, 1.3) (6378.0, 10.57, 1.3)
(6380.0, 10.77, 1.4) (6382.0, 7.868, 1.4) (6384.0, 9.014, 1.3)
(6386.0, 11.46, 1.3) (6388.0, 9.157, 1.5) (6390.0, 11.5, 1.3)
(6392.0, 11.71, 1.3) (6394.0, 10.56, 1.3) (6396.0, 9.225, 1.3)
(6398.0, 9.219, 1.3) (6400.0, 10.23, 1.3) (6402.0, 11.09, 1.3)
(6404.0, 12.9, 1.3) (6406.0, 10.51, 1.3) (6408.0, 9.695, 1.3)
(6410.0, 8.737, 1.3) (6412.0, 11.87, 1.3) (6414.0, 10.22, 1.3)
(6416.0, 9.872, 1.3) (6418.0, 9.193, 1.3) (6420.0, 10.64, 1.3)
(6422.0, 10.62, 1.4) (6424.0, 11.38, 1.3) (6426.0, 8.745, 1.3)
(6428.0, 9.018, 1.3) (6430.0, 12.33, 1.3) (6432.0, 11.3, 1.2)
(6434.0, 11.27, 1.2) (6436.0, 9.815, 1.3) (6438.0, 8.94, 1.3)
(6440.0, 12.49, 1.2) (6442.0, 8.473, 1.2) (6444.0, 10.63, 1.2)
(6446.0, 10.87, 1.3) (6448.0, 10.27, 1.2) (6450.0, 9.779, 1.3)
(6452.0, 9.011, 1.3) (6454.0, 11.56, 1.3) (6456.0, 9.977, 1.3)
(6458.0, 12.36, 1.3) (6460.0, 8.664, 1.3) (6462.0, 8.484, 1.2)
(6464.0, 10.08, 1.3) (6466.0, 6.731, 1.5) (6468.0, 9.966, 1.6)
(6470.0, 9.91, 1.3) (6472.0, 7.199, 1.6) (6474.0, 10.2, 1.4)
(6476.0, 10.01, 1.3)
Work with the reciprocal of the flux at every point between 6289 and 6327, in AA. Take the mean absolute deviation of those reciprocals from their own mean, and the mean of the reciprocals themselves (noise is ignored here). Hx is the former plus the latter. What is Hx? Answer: 0.158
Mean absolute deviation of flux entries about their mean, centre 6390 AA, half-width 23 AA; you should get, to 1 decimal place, 1.1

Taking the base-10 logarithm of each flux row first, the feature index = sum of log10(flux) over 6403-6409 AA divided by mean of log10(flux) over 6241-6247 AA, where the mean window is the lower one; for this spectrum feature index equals 3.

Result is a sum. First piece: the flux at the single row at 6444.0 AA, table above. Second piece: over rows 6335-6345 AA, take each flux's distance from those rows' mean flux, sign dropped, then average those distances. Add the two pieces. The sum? 11.3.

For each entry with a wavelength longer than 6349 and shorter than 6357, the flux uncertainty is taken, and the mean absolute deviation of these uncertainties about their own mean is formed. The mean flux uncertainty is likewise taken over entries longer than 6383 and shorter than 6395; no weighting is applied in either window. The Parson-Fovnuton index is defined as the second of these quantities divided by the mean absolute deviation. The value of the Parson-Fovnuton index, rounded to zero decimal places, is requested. 27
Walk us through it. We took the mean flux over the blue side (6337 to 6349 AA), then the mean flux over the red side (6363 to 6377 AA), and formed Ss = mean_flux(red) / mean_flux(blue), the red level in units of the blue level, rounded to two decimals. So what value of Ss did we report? 1.12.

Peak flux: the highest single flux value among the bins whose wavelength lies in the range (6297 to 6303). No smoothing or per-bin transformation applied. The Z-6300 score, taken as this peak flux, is 12.76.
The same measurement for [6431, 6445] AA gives 12.49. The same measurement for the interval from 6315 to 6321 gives 11.24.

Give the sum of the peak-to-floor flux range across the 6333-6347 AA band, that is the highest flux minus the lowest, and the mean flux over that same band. 13.7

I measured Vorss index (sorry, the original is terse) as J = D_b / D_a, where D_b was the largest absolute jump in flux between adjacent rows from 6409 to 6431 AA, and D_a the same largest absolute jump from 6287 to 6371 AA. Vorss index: 0.24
